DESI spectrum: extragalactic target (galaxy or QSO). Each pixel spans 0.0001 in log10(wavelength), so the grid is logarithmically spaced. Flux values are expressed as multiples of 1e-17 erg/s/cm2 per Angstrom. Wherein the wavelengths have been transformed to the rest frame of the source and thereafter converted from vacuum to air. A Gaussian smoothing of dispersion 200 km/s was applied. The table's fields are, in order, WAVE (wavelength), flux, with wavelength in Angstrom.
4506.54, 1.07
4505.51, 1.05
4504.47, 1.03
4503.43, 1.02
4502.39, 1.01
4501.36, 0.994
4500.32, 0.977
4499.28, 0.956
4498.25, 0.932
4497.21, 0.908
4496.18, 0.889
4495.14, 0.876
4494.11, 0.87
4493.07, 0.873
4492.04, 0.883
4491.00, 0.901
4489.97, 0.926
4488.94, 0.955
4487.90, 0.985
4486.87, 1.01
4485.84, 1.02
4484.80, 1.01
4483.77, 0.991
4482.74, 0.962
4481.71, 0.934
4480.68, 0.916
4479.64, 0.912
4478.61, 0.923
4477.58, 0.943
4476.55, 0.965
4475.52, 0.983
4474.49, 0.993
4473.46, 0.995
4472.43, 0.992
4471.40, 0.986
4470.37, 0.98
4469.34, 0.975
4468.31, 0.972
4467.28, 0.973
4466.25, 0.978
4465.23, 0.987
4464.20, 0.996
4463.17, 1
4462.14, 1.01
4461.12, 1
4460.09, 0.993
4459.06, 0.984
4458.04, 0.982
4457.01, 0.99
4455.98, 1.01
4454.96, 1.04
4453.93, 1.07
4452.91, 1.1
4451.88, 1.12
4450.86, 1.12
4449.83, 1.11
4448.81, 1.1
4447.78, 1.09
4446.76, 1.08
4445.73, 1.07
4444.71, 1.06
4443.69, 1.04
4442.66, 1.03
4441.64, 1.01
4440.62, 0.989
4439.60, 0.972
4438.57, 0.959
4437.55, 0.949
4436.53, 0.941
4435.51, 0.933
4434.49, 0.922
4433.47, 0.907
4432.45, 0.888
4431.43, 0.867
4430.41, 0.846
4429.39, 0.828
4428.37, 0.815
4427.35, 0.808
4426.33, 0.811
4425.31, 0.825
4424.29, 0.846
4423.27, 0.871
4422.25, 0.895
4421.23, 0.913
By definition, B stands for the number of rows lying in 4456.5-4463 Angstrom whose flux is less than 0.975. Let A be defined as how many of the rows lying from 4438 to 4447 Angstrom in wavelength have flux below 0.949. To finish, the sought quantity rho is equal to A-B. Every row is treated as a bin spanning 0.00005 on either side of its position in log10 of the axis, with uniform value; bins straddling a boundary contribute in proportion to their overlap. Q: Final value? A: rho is 0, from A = 0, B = 0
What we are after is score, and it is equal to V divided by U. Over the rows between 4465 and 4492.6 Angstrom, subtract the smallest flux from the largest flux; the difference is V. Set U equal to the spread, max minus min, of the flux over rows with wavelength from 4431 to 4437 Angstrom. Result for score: 1.9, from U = 0.07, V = 0.137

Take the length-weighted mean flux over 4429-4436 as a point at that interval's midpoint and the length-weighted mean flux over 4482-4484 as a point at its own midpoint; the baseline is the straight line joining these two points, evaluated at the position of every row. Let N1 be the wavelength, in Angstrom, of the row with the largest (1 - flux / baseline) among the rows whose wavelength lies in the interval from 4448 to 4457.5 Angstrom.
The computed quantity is 4457.01 Angstrom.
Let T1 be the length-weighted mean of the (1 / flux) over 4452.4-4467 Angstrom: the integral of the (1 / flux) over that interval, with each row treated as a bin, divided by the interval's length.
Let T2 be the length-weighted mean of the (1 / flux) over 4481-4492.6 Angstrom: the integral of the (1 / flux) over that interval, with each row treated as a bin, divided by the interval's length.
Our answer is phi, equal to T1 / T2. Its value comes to 0.95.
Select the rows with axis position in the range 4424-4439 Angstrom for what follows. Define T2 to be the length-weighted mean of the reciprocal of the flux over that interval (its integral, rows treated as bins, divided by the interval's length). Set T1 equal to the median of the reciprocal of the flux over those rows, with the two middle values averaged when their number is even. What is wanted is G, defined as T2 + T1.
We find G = 2.30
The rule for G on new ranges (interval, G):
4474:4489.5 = 2.07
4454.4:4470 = 2.02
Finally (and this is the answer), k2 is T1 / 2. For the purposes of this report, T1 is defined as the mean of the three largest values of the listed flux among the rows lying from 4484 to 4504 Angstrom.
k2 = 0.5083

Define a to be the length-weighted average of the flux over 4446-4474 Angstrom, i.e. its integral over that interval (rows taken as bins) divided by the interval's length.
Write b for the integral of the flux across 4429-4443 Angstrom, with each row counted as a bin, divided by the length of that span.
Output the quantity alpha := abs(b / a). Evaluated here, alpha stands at 0.91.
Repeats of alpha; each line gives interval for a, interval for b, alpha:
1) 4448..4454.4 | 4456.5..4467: 0.90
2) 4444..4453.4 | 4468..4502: 0.87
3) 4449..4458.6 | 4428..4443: 0.87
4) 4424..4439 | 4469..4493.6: 1.09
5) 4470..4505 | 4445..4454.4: 1.15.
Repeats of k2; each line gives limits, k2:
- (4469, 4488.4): 0.5067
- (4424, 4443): 0.5048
